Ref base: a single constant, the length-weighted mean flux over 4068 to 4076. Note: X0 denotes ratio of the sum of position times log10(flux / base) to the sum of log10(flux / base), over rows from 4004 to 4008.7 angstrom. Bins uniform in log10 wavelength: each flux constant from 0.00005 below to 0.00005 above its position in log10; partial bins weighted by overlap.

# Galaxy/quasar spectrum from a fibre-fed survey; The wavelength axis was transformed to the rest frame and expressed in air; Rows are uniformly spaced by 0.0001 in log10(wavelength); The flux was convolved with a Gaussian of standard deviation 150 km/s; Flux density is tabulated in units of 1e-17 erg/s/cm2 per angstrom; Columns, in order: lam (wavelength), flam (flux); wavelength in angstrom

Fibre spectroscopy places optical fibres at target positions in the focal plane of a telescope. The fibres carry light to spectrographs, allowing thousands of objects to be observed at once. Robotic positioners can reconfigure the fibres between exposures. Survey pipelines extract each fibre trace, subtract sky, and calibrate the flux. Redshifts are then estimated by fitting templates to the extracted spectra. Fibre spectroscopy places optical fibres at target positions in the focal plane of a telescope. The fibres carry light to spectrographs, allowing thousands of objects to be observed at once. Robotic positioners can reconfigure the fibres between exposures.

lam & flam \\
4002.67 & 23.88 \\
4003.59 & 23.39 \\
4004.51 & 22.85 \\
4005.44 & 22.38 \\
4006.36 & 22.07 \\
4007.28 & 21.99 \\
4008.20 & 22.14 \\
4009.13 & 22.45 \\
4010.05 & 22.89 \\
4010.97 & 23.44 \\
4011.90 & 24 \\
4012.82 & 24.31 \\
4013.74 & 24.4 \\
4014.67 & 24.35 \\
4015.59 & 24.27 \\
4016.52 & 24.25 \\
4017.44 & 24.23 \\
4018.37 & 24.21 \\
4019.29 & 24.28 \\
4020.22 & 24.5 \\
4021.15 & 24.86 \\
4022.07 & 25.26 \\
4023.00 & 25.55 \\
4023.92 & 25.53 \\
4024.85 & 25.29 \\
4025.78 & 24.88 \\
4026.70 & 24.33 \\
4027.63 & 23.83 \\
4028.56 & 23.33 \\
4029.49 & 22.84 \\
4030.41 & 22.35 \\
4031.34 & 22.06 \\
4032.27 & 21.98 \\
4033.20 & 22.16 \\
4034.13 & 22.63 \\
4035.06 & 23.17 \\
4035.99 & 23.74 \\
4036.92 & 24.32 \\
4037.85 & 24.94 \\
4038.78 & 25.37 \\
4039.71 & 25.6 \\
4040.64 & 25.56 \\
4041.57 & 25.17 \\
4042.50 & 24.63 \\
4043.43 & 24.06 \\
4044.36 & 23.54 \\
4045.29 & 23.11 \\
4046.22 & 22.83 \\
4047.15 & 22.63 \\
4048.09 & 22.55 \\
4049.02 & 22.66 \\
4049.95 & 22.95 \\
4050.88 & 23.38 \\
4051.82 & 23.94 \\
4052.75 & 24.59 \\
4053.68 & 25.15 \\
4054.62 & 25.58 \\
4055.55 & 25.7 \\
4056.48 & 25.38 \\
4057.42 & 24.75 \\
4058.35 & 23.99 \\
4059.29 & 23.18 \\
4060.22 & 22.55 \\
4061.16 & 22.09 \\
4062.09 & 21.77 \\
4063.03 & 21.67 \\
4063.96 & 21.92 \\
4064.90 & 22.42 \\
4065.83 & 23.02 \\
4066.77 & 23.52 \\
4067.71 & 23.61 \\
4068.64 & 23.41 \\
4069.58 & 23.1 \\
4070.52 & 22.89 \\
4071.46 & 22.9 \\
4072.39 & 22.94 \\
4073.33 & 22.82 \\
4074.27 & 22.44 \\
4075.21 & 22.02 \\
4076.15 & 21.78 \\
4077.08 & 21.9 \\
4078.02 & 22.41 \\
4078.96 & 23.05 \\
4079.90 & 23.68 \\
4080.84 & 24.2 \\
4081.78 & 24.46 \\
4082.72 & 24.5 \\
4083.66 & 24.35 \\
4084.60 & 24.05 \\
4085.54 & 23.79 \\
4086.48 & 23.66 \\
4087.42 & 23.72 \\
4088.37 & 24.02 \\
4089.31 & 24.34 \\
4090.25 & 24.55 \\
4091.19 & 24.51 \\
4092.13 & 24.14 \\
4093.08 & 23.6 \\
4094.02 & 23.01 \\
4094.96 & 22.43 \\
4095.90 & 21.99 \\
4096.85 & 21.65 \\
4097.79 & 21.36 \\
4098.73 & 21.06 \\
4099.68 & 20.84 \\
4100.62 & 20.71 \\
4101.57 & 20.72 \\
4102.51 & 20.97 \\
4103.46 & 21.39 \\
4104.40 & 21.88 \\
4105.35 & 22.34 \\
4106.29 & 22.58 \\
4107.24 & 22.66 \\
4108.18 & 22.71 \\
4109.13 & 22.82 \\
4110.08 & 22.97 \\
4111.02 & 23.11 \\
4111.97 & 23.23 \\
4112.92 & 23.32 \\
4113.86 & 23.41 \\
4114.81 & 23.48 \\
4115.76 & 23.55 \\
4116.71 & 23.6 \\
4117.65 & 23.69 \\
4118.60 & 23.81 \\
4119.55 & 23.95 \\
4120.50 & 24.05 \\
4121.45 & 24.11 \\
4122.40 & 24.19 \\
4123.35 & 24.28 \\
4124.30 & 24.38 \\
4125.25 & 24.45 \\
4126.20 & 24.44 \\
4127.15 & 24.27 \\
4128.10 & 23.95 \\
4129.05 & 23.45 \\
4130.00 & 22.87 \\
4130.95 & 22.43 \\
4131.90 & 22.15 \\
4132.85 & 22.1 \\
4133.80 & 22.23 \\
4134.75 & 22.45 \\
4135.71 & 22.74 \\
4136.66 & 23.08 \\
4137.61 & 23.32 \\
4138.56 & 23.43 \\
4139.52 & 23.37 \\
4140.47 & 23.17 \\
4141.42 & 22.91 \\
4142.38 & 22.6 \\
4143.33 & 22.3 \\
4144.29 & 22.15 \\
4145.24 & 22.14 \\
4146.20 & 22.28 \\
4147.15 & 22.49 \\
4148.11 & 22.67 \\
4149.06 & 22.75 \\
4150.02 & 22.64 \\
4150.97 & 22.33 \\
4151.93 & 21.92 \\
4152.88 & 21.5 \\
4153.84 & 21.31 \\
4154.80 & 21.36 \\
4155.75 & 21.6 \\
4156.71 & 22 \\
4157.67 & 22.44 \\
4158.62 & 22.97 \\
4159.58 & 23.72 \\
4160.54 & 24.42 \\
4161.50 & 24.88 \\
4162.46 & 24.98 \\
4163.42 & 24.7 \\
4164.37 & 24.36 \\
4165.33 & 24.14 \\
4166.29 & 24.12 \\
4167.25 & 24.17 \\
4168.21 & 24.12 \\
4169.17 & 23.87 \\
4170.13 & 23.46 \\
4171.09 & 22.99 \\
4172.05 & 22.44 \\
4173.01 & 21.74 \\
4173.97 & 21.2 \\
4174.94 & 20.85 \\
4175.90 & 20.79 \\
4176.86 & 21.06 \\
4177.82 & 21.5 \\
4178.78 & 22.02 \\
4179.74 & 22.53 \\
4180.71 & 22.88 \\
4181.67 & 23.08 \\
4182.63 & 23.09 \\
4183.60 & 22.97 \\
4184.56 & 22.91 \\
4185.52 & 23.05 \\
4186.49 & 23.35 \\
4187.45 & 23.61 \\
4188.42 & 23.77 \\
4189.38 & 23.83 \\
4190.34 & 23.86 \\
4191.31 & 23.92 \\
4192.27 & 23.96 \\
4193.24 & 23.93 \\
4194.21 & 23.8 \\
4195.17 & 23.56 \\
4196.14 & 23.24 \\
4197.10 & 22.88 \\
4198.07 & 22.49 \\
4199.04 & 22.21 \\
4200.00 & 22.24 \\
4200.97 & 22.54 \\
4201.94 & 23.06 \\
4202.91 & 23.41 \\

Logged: 4007.0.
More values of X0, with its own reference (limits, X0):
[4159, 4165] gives 4162.2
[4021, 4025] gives 4023.1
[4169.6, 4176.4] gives 4175.1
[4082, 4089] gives 4085.2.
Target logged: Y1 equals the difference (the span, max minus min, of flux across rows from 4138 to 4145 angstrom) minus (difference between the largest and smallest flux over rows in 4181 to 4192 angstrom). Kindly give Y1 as 0.3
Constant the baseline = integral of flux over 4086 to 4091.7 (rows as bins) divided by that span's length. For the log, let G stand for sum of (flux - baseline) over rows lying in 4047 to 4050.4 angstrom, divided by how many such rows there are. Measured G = -1.4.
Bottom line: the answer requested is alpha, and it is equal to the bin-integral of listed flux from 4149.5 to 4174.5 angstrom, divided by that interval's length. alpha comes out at 23.0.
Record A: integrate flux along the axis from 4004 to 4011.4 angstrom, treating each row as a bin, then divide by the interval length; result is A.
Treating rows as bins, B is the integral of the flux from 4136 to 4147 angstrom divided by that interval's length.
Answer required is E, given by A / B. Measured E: 0.99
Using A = 22.5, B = 22.8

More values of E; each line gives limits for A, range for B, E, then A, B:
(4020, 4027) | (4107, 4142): 1.07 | 25.1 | 23.4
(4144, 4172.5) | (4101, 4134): 1.00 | 23.0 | 23.1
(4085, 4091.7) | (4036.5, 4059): 0.99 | 24.1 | 24.3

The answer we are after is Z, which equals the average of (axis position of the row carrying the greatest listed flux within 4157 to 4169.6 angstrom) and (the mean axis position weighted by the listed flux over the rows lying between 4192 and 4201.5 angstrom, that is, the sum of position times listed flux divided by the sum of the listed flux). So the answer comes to 4179.5 angstrom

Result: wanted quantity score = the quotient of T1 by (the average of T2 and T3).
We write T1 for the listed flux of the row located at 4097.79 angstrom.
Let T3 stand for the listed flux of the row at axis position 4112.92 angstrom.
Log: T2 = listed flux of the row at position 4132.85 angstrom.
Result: 0.94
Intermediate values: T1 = 21.36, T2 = 22.1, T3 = 23.32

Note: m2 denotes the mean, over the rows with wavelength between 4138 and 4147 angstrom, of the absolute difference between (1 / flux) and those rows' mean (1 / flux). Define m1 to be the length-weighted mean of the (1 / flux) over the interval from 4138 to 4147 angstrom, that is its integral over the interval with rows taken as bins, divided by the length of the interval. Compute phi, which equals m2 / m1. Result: 0.020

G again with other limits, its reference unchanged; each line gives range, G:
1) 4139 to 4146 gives -1.5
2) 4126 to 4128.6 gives 0.1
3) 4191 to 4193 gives -0.2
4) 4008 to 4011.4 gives -1.4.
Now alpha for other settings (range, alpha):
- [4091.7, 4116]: 22.4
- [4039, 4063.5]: 23.8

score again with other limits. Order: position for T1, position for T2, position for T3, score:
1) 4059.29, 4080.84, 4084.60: 0.96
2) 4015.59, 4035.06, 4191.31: 1.03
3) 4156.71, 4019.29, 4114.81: 0.92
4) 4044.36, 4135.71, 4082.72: 1.00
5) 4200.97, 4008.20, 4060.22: 1.01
